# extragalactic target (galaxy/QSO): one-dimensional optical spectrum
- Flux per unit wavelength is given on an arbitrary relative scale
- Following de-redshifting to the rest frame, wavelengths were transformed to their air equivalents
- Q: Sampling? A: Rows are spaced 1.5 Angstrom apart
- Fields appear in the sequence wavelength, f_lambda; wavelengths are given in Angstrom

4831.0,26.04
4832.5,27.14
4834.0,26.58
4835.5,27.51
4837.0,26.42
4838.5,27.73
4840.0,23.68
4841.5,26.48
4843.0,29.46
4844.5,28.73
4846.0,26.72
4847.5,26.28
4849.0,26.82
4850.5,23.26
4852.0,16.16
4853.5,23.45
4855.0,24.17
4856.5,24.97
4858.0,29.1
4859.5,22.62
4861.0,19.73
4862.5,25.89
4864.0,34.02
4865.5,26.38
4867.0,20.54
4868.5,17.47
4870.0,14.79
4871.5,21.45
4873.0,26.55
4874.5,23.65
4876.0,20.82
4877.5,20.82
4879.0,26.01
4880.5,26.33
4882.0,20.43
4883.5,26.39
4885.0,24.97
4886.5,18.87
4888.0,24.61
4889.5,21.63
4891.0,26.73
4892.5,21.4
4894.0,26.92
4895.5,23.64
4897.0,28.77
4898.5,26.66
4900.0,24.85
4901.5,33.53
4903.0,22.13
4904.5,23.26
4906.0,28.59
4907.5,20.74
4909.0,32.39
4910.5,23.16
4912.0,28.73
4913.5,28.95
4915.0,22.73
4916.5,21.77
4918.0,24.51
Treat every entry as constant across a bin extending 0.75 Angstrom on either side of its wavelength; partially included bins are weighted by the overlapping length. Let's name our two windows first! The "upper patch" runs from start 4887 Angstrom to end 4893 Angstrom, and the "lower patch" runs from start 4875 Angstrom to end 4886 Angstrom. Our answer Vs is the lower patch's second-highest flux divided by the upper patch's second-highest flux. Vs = 1.07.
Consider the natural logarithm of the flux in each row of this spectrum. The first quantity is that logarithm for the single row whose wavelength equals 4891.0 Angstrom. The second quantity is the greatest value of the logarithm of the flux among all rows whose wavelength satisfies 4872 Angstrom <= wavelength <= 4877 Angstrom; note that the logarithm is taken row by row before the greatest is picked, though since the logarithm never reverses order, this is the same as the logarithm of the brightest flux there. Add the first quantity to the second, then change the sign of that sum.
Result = -6.56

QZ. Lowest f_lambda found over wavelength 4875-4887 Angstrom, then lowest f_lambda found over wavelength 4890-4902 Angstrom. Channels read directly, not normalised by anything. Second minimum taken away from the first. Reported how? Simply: -2.5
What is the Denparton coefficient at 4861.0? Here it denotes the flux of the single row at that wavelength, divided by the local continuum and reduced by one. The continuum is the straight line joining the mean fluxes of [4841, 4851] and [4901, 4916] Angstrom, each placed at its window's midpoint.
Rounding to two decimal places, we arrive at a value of -0.26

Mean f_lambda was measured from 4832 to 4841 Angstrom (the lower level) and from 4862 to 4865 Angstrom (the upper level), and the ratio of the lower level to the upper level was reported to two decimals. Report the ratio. 0.88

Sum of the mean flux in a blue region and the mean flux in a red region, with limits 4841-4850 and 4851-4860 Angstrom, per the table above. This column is 50.8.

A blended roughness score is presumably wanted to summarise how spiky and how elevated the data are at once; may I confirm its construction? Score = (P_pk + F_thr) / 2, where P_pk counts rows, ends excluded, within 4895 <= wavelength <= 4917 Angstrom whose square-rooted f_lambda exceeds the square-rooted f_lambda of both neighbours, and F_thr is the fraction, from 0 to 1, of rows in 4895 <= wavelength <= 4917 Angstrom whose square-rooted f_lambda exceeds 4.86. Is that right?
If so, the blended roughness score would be 2.80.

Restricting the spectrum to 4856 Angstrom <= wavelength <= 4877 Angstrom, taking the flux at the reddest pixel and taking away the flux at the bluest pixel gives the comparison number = -4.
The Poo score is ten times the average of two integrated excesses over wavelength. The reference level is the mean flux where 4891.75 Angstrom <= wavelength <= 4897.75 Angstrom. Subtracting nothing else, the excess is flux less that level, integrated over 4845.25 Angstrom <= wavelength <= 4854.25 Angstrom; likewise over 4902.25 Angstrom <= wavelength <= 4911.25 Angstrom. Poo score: -69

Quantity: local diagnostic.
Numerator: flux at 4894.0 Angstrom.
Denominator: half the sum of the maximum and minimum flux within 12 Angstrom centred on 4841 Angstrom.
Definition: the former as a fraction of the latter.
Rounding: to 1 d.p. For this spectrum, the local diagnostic 1.0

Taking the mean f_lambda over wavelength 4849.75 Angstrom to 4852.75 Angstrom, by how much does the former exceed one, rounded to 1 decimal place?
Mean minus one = 18.7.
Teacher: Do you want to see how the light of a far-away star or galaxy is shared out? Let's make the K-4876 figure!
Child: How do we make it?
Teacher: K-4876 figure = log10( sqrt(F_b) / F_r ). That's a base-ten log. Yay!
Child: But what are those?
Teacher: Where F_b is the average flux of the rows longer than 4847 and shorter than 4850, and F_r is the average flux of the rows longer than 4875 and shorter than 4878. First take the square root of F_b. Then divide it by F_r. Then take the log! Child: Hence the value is -0.61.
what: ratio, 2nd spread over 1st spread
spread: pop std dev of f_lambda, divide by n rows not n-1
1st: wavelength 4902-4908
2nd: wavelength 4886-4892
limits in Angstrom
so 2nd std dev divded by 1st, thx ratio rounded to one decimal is 1.0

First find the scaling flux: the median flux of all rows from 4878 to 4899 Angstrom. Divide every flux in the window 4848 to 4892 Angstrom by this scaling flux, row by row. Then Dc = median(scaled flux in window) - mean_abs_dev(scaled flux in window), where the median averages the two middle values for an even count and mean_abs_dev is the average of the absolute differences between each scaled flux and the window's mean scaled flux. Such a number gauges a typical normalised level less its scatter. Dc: 0.80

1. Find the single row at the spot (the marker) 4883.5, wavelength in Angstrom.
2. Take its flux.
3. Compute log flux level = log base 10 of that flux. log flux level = 1.42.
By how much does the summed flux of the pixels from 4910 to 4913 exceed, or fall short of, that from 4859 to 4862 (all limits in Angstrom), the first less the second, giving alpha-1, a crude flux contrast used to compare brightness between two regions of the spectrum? 10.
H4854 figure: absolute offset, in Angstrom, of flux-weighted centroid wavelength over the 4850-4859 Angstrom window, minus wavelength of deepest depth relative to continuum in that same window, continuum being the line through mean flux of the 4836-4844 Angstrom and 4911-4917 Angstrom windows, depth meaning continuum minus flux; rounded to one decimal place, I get 2.5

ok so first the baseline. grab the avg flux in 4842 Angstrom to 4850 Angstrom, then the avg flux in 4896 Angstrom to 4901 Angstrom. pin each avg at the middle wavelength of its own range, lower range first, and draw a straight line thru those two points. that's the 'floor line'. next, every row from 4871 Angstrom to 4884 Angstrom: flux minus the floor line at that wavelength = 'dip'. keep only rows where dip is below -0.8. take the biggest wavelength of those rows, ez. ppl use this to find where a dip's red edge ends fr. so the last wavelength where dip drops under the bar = 4882.0 Angstrom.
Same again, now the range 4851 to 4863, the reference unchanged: 4862.5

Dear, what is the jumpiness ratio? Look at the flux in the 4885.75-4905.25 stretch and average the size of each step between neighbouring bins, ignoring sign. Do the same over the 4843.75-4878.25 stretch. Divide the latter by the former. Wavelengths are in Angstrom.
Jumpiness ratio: 0.81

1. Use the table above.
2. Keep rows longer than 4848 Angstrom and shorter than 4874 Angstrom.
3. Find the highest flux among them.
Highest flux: 34.02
